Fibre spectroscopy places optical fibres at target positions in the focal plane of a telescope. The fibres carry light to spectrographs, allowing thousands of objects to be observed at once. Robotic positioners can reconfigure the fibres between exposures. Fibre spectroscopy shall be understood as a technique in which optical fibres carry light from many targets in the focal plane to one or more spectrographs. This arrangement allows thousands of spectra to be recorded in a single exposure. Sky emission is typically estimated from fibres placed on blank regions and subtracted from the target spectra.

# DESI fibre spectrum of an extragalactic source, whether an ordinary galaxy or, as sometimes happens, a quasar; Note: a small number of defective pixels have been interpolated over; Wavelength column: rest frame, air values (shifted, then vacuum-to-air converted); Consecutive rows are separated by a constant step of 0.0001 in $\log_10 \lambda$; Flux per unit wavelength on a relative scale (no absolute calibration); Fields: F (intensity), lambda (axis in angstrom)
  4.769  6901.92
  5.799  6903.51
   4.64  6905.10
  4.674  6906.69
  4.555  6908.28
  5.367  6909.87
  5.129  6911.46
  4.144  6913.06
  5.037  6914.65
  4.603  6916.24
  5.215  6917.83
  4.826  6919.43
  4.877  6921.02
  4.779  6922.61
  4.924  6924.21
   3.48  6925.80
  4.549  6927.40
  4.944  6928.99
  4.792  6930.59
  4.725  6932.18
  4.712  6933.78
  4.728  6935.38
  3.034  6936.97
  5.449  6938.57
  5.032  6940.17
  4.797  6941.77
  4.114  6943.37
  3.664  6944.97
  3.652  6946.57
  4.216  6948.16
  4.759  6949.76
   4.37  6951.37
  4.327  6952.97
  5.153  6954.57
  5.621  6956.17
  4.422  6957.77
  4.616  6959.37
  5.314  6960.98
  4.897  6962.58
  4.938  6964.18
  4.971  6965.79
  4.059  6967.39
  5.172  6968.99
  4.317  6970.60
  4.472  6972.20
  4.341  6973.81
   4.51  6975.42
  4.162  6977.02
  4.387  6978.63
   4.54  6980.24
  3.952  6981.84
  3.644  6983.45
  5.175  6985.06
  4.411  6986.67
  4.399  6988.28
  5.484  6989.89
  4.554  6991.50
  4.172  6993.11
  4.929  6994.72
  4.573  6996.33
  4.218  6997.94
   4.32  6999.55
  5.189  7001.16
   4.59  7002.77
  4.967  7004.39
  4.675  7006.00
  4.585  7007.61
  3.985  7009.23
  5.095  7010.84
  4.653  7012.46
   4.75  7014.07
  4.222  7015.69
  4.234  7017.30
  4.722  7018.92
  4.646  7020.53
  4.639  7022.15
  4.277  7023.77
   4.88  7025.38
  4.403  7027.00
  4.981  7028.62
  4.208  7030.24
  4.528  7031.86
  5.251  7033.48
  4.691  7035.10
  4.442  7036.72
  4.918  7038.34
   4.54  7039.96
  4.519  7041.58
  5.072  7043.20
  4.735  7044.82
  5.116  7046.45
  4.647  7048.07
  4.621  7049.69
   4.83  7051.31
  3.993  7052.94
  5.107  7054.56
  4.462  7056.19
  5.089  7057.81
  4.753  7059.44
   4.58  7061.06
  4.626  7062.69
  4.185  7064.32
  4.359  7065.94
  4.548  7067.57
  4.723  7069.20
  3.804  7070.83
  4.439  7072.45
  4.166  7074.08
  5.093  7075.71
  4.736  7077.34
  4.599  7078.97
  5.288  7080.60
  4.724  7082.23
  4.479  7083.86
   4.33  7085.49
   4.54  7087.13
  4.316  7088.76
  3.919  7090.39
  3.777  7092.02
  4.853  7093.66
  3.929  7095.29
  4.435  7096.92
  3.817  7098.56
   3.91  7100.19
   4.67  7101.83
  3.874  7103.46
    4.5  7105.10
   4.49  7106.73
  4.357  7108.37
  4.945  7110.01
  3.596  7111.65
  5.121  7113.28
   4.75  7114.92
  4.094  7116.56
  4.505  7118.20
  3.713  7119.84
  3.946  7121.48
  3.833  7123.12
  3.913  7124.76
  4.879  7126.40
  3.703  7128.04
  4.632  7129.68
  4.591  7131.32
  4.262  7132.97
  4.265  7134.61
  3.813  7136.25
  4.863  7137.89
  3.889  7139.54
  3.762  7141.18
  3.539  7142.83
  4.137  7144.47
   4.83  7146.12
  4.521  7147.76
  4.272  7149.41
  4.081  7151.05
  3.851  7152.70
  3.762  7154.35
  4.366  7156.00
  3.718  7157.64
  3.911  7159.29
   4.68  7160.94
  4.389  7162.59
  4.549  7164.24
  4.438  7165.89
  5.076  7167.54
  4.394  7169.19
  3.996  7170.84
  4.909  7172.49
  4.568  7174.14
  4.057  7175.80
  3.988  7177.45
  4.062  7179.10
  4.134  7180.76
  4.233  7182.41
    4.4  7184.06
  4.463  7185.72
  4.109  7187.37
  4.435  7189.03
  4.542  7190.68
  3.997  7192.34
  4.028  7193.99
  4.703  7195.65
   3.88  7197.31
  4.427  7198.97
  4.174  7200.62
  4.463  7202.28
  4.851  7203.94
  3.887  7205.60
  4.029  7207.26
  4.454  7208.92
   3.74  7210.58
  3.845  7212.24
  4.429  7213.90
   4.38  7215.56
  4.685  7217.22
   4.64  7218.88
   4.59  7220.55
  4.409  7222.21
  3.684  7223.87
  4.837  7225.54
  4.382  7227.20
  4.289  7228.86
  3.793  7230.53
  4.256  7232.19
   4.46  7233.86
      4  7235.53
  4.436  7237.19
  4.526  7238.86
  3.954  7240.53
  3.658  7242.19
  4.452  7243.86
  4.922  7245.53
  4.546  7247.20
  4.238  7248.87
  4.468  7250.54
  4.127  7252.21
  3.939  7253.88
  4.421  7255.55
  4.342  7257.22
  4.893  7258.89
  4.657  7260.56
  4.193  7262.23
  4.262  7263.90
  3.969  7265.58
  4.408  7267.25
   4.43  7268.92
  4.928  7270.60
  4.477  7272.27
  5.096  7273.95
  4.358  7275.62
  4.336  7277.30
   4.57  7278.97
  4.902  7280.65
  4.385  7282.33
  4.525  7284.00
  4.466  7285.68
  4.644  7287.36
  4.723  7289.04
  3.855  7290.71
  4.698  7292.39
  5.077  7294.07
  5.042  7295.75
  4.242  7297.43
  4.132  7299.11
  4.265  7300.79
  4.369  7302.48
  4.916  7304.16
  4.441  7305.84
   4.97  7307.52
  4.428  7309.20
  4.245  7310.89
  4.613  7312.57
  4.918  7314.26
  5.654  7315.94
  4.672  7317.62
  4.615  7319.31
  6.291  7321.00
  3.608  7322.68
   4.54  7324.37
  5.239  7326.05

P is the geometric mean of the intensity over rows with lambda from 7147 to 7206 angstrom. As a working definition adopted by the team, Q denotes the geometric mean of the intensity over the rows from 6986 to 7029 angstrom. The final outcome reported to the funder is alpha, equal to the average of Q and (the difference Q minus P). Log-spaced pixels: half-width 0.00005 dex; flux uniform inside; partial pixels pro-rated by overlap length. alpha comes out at 2.46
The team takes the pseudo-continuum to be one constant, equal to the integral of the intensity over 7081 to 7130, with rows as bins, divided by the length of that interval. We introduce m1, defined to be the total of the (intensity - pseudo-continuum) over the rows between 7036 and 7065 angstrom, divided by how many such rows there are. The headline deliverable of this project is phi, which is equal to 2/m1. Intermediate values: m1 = 0.39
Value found 5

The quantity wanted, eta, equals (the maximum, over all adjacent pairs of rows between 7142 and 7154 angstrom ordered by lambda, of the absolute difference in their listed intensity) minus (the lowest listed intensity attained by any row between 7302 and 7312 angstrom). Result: -3.6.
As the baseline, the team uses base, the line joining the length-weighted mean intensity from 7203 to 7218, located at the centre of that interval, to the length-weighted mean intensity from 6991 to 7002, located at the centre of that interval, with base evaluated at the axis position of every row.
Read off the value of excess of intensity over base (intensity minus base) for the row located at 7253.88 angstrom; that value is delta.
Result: -0.3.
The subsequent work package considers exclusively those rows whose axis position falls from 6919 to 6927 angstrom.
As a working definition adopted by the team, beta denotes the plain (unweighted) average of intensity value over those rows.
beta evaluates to 4.58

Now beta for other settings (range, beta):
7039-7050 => 4.75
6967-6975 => 4.47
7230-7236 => 4.13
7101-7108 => 4.38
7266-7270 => 4.42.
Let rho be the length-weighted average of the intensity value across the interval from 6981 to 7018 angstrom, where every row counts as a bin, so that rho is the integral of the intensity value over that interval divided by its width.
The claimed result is 4.56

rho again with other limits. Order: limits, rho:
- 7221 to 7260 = 4.31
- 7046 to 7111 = 4.48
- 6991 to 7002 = 4.57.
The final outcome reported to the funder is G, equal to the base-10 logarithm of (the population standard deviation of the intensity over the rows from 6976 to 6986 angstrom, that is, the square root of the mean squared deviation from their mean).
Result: -0.32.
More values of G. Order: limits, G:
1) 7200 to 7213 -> -0.45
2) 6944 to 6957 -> -0.19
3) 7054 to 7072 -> -0.45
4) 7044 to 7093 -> -0.42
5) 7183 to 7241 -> -0.50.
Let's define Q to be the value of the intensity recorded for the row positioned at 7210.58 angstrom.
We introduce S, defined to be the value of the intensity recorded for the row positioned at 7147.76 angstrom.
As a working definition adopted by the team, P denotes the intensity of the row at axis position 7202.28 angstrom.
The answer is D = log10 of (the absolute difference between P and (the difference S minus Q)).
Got 0.57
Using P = 4.463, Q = 3.74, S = 4.521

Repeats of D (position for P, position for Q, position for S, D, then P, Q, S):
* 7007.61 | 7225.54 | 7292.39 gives 0.67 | 4.585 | 4.837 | 4.698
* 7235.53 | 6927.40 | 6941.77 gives 0.57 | 4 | 4.549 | 4.797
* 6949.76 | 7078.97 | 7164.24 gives 0.68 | 4.759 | 4.599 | 4.549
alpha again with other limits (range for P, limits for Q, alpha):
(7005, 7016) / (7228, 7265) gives 2.02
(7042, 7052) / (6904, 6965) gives 2.21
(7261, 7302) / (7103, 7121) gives 2.09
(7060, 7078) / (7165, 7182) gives 2.11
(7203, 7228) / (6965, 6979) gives 2.32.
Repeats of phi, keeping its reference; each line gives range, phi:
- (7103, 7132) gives 161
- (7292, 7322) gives 4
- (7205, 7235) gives -84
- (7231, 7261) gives 33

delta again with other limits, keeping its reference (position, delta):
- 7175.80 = -0.2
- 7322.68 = -0.5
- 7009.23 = -0.6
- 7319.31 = 0.5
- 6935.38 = 0.1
